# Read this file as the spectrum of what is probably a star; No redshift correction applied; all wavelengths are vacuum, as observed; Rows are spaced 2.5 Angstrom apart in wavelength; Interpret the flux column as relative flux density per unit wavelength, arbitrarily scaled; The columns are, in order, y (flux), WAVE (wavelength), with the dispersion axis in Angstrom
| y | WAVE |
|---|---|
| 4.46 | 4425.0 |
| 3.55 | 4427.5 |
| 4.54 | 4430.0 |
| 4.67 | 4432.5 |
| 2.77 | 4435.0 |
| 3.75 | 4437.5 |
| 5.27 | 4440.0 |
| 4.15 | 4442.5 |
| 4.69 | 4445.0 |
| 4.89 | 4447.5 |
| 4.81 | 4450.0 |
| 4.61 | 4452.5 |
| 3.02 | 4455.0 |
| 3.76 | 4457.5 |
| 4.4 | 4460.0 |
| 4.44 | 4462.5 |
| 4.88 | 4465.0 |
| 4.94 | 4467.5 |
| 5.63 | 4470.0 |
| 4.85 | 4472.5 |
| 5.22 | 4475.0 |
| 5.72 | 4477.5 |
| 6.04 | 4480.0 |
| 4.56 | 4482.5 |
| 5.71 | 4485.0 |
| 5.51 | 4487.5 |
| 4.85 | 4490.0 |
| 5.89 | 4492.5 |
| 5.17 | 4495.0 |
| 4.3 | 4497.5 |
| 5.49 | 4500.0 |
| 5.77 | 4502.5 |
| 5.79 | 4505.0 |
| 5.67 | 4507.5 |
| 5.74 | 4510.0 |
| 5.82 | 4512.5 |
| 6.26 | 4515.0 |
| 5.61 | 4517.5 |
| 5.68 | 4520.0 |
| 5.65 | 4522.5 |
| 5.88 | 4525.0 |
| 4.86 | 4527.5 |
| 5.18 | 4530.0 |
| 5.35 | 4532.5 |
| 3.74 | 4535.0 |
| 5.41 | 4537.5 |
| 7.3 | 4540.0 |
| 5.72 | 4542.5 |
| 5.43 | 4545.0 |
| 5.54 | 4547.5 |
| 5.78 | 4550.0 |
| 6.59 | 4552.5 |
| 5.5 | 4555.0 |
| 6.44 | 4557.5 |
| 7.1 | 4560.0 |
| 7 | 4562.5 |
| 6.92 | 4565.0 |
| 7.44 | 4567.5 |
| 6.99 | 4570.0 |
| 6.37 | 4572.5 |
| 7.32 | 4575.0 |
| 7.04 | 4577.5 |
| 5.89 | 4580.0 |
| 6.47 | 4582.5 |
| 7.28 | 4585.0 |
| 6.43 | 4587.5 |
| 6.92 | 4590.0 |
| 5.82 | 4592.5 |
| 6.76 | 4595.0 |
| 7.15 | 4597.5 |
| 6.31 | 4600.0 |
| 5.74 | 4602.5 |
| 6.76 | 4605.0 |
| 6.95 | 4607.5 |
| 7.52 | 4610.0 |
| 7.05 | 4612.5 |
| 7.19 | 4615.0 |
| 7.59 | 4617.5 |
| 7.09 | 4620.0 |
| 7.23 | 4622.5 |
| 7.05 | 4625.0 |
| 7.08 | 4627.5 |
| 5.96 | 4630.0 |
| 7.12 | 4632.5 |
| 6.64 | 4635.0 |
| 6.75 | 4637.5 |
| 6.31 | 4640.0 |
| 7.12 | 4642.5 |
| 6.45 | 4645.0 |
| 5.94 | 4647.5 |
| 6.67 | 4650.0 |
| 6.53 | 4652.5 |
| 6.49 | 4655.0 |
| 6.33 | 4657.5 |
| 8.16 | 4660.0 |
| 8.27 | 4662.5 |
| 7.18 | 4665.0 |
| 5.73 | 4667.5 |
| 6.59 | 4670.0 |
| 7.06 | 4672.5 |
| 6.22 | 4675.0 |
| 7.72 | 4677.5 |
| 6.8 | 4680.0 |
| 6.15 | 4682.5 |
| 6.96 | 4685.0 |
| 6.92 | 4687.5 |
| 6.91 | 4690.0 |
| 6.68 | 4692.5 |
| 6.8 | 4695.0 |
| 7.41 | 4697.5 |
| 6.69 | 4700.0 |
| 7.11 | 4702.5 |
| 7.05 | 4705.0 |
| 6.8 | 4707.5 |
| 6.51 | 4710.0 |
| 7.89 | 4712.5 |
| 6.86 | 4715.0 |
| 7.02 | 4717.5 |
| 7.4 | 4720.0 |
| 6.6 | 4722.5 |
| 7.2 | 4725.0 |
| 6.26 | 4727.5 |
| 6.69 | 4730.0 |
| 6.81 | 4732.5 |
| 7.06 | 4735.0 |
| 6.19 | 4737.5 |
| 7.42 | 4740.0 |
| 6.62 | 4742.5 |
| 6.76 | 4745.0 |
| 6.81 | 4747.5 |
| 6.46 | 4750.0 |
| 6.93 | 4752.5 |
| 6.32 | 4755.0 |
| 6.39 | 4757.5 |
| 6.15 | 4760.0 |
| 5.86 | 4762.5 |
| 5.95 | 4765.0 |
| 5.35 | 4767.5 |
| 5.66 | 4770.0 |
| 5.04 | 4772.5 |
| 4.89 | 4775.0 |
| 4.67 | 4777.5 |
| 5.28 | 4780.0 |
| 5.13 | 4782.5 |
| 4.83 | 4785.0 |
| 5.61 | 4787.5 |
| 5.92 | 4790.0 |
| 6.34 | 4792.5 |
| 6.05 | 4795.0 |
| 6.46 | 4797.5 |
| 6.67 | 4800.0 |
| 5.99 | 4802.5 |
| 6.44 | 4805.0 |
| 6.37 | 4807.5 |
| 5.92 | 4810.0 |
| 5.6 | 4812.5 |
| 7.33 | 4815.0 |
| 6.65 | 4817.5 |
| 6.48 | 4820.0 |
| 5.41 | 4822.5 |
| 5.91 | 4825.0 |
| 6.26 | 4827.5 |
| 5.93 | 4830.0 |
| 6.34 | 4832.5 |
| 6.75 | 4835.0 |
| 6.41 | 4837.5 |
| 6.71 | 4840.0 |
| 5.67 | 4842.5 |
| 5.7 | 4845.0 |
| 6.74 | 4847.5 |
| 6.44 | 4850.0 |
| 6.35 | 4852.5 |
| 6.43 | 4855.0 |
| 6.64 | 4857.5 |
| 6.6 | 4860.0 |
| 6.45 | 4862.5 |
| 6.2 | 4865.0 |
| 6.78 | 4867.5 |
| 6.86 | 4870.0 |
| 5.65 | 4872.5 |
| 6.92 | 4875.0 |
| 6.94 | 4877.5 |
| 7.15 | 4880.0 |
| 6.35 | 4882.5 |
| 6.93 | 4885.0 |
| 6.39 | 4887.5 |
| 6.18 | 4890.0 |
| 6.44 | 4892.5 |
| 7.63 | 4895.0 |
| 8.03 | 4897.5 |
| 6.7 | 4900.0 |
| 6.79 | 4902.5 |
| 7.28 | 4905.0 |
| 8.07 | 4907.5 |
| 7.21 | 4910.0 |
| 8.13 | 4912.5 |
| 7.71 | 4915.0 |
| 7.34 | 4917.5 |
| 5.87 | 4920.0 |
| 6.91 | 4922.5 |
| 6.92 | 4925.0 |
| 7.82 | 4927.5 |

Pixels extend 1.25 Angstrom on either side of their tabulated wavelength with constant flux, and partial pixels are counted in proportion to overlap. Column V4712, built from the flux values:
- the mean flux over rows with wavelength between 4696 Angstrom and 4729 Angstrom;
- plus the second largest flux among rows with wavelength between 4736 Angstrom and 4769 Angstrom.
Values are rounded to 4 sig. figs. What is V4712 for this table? 13.91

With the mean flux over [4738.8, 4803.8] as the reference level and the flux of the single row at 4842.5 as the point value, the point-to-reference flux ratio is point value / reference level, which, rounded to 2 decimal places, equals 0.95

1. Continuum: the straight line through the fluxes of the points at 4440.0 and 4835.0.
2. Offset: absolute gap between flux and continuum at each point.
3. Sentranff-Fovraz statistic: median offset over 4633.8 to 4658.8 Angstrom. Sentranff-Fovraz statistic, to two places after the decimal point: 0.44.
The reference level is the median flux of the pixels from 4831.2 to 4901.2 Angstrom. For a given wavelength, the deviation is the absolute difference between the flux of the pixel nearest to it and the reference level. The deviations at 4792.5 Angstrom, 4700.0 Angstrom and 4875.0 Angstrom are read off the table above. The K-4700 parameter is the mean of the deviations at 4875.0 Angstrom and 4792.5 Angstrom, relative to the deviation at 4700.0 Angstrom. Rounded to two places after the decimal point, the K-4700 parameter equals 1.76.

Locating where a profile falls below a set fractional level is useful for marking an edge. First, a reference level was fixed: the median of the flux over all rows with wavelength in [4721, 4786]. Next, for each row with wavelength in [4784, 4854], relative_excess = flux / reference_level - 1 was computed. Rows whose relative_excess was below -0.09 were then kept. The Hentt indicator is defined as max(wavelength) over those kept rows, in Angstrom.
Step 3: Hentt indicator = 4845.0 Angstrom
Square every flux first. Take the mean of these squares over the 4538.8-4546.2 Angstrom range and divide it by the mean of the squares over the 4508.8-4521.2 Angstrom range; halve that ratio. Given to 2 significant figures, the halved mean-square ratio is 0.57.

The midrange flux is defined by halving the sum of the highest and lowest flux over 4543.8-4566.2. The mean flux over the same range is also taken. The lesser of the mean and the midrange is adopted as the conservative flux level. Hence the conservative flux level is 6.26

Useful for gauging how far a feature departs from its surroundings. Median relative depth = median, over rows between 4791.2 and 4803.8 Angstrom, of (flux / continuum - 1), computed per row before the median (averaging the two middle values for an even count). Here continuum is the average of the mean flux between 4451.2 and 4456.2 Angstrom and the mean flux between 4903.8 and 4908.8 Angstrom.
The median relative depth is 0.10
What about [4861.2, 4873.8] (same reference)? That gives 0.12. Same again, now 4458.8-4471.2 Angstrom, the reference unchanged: -0.15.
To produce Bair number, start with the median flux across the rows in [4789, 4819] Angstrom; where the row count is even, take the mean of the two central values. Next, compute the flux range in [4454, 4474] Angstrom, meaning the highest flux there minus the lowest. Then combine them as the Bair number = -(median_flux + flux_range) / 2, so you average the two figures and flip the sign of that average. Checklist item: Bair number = -4.5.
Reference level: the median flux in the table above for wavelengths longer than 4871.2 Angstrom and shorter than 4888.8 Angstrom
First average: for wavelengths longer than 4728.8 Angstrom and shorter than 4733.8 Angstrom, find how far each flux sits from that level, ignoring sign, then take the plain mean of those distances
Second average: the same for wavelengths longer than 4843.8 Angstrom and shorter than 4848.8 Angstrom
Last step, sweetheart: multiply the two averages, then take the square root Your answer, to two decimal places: 0.34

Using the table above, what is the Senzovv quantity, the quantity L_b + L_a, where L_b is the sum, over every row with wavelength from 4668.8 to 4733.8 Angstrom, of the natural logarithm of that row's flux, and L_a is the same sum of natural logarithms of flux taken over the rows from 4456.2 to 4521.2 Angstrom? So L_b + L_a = 93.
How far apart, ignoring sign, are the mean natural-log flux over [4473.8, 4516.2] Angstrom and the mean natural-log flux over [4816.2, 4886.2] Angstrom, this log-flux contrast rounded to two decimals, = 0.16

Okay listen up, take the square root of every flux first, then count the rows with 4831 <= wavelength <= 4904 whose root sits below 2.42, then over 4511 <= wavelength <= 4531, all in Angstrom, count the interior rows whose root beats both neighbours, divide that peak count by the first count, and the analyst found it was 1.0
